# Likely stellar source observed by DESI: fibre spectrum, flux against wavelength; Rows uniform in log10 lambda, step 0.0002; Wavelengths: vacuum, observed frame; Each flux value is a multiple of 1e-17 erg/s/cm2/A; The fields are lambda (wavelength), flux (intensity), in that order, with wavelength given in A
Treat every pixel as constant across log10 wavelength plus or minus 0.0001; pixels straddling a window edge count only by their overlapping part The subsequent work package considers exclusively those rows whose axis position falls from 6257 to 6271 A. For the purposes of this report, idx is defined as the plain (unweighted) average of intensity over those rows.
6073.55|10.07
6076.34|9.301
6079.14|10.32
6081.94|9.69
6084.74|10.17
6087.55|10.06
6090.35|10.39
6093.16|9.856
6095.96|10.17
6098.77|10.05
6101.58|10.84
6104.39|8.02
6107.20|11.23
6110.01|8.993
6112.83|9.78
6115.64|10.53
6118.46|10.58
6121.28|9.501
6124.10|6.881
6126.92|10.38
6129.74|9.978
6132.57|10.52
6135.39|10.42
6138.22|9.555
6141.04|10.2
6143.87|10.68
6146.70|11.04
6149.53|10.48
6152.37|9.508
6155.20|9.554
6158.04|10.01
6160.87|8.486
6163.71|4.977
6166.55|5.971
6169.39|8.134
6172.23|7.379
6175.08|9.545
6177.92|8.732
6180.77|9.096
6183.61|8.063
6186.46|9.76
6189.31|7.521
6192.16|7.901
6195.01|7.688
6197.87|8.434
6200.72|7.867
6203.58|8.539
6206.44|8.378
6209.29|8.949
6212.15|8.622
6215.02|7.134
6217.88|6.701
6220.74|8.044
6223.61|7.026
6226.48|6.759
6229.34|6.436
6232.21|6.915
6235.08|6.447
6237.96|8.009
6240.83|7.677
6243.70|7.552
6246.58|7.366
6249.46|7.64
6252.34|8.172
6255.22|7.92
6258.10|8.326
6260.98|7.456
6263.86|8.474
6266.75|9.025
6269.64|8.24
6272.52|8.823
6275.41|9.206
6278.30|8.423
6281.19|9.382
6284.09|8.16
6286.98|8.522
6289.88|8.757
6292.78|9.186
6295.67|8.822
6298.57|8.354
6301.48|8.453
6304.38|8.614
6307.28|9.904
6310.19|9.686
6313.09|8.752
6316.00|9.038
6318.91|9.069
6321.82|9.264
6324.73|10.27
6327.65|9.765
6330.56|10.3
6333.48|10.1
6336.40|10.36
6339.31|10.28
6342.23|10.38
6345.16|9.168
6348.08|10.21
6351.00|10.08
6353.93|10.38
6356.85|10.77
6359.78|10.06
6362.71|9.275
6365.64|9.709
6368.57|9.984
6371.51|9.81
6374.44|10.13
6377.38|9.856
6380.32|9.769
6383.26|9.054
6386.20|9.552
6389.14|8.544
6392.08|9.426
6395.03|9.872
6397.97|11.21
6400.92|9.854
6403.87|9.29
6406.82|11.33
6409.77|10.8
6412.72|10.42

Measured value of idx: 8.3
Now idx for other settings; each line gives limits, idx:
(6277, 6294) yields 8.7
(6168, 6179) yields 8.4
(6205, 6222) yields 8.0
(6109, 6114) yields 9.4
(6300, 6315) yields 9.1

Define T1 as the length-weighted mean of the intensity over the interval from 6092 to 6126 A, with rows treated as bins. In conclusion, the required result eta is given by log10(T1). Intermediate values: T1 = 9.7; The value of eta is 0.987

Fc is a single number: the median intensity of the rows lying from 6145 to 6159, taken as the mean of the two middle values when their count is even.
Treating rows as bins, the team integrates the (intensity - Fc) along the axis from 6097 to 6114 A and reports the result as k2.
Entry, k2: -3.1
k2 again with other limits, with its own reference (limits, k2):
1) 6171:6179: -11.5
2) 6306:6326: -11.9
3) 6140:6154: 5.1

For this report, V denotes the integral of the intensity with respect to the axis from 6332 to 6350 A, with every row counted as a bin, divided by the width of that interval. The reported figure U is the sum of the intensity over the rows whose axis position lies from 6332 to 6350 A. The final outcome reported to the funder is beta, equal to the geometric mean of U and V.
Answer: 24.7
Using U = 60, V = 10.1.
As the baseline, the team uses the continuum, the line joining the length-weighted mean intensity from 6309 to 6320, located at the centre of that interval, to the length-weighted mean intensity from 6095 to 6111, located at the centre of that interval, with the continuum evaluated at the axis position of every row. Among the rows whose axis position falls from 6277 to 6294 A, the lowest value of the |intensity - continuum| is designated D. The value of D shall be 0.02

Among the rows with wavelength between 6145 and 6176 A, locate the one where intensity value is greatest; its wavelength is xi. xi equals 6146.70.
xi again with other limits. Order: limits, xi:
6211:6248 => 6212.15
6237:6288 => 6281.19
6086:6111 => 6107.20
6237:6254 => 6252.34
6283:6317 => 6307.28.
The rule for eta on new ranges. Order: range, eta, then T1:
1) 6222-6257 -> 0.866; 7.3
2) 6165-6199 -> 0.912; 8.2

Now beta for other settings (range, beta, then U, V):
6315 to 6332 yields 23.6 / 58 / 9.6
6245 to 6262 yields 19.1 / 47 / 7.8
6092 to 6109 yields 24.5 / 60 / 10.0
